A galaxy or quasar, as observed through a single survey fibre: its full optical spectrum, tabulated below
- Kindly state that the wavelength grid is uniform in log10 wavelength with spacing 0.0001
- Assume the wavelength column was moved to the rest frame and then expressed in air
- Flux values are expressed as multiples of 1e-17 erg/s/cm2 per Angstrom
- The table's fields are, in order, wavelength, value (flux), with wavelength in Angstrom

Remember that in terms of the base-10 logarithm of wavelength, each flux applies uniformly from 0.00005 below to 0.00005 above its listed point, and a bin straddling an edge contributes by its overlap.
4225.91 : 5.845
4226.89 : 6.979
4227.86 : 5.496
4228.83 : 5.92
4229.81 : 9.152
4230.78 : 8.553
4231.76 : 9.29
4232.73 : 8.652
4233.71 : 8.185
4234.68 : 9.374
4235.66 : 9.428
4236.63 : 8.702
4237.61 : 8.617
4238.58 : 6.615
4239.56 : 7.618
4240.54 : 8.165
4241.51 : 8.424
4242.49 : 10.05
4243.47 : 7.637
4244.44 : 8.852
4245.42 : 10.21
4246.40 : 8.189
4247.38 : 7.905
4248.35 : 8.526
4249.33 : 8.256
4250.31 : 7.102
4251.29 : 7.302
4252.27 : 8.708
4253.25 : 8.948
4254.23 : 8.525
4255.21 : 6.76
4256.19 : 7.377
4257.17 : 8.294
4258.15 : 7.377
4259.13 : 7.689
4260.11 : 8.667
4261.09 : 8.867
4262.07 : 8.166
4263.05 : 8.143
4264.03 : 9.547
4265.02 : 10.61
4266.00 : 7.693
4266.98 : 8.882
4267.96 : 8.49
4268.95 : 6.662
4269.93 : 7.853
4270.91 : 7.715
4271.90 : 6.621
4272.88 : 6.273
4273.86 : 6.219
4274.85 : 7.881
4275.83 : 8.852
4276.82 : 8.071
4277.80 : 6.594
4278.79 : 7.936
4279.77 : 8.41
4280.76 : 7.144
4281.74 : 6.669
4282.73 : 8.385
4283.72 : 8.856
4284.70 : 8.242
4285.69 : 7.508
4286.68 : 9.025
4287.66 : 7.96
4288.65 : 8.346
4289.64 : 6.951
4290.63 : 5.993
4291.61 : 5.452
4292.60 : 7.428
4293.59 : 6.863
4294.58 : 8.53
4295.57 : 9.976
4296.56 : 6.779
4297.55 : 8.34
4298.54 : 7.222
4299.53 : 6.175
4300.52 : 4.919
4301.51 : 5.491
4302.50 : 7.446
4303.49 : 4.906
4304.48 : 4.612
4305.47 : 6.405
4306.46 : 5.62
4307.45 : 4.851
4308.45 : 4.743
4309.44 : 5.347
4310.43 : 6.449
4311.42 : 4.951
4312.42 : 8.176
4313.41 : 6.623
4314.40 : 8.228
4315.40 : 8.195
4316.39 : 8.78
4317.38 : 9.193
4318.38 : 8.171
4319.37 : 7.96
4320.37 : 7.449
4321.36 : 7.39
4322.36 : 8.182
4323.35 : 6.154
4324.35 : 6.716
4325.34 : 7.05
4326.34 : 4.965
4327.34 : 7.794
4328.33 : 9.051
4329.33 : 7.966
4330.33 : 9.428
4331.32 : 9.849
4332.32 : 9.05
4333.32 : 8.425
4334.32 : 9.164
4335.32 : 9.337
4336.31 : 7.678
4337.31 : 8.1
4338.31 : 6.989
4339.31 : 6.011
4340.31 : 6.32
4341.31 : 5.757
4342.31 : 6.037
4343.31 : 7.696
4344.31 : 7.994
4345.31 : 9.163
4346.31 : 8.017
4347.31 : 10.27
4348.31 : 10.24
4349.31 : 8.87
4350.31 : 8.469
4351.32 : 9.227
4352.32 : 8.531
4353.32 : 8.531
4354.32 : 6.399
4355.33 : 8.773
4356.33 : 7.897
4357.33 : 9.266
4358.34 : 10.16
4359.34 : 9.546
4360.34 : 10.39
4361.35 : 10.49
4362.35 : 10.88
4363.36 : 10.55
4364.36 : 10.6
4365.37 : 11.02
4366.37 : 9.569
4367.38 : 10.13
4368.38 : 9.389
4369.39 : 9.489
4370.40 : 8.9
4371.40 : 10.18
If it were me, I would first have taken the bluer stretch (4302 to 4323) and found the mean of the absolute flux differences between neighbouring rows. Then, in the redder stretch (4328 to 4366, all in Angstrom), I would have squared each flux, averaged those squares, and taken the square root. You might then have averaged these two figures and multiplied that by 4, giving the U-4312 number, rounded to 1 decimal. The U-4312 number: 19.7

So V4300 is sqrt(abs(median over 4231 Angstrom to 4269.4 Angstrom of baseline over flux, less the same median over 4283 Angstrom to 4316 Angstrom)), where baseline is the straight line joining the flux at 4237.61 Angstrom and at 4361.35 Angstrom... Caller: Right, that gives 0.58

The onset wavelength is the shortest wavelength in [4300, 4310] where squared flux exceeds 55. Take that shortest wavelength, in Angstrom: 4302.50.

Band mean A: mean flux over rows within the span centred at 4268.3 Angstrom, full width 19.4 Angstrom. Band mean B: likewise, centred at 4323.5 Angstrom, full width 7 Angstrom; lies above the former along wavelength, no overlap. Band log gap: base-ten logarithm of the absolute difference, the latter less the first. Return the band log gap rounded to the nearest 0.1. 0.1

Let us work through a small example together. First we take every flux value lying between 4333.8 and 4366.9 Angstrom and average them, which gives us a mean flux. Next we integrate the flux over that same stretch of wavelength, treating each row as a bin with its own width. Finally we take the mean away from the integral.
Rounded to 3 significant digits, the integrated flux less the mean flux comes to 280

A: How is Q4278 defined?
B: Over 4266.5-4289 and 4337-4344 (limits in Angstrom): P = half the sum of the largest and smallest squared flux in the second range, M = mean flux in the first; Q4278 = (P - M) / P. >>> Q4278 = 0.843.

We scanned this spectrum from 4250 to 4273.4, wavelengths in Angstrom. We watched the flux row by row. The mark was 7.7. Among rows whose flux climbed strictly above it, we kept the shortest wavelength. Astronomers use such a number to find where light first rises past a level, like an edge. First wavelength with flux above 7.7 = 4252.27 Angstrom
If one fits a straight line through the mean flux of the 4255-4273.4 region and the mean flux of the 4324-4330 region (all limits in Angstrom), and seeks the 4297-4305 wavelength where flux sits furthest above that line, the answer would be 4297.55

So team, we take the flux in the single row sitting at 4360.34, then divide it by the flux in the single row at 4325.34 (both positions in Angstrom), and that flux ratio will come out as 1.47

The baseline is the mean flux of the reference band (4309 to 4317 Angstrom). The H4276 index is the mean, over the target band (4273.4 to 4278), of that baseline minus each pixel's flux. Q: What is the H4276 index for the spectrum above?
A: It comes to -0.4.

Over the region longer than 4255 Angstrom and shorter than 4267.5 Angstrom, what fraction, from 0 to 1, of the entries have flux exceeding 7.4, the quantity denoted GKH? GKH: 0.77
